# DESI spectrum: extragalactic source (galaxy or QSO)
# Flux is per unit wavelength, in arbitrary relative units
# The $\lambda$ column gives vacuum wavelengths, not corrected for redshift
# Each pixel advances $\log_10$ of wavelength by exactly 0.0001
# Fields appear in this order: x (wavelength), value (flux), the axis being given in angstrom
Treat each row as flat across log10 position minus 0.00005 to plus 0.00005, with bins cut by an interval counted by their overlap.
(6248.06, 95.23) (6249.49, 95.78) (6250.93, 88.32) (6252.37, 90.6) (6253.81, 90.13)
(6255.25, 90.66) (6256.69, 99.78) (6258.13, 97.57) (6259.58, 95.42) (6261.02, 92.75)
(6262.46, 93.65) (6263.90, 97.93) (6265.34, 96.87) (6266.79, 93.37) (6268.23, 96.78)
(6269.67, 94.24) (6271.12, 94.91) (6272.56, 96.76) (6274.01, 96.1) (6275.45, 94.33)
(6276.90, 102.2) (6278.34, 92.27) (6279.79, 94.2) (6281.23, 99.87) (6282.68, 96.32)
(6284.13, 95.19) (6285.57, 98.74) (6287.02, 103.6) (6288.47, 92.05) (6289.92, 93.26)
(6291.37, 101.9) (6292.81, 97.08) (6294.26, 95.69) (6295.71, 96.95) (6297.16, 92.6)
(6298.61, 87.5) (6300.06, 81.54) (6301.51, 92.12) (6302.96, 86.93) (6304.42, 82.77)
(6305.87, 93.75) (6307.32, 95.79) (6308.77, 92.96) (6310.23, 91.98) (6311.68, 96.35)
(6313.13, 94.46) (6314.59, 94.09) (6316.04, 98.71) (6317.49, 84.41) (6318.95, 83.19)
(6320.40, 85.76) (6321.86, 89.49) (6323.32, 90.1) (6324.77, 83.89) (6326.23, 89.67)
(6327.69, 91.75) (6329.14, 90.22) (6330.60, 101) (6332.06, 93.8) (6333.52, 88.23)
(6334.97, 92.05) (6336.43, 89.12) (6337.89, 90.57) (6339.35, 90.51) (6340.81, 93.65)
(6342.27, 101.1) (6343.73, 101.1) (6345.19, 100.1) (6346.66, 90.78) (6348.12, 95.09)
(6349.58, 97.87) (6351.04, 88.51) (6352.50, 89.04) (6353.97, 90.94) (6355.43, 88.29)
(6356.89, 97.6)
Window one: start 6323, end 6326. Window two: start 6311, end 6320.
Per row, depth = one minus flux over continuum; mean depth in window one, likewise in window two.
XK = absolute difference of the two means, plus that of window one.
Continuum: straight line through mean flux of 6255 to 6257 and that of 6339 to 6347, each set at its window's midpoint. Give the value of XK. 0.15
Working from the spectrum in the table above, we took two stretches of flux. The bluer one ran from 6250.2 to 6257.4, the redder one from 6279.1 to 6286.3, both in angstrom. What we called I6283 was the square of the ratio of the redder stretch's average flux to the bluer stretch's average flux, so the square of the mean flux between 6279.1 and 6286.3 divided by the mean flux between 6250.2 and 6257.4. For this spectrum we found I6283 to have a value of 1.11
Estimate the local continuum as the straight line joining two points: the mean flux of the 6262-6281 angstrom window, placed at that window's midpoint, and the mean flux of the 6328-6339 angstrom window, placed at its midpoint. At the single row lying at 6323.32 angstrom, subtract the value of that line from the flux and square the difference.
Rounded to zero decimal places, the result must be 7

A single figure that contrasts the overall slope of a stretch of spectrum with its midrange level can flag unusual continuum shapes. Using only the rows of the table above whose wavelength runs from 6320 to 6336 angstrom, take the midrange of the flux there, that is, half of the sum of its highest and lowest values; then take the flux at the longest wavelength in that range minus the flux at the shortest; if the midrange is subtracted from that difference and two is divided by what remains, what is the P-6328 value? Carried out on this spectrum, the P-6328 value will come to -0.0232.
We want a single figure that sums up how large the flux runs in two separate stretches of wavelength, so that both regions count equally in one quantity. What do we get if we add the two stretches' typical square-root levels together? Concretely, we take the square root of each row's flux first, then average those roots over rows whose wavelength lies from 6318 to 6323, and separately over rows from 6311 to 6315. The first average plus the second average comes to 19.0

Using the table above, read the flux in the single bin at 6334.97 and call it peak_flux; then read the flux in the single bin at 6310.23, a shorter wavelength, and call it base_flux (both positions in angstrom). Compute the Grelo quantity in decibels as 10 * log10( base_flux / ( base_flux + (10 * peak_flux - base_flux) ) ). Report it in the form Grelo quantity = -10.0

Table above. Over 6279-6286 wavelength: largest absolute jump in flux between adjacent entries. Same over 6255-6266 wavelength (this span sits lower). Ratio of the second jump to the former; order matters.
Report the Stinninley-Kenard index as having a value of 1.6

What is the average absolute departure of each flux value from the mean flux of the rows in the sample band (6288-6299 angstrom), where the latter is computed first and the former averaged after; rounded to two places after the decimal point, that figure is 3.28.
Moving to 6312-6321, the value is 5.65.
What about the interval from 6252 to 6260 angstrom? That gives 3.56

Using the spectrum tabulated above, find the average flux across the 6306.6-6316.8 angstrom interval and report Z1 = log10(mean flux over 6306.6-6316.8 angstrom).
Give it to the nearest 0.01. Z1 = 1.98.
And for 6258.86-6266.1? 1.98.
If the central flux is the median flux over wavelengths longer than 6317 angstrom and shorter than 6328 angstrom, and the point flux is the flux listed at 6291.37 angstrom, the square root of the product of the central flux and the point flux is 94.5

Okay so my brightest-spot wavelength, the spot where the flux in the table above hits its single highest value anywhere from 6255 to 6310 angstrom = 6287.02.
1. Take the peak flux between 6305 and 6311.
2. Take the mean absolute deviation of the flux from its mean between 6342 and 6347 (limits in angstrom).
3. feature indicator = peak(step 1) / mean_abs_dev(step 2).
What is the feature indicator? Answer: 26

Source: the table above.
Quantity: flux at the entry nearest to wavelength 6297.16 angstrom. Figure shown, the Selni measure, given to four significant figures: 92.60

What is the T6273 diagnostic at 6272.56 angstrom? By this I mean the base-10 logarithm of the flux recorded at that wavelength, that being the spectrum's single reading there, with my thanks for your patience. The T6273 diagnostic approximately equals 1.99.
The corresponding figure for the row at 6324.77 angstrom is 1.92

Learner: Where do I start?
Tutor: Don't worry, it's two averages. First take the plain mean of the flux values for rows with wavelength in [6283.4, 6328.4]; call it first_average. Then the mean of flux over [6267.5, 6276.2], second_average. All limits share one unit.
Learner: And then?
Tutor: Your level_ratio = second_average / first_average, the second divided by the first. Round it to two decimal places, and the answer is 1.04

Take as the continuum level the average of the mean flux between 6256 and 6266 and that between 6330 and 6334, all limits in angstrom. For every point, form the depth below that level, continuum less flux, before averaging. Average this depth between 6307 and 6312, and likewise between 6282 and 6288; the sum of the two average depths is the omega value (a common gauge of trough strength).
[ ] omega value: -2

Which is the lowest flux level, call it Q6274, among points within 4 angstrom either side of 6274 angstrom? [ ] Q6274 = 94.33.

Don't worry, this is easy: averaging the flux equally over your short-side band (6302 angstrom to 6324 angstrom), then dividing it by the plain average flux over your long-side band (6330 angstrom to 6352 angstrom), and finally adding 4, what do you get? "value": 4.96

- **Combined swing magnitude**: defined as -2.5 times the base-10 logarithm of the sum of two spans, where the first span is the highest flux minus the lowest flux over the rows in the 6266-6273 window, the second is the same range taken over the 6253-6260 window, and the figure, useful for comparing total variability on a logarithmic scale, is -2.8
